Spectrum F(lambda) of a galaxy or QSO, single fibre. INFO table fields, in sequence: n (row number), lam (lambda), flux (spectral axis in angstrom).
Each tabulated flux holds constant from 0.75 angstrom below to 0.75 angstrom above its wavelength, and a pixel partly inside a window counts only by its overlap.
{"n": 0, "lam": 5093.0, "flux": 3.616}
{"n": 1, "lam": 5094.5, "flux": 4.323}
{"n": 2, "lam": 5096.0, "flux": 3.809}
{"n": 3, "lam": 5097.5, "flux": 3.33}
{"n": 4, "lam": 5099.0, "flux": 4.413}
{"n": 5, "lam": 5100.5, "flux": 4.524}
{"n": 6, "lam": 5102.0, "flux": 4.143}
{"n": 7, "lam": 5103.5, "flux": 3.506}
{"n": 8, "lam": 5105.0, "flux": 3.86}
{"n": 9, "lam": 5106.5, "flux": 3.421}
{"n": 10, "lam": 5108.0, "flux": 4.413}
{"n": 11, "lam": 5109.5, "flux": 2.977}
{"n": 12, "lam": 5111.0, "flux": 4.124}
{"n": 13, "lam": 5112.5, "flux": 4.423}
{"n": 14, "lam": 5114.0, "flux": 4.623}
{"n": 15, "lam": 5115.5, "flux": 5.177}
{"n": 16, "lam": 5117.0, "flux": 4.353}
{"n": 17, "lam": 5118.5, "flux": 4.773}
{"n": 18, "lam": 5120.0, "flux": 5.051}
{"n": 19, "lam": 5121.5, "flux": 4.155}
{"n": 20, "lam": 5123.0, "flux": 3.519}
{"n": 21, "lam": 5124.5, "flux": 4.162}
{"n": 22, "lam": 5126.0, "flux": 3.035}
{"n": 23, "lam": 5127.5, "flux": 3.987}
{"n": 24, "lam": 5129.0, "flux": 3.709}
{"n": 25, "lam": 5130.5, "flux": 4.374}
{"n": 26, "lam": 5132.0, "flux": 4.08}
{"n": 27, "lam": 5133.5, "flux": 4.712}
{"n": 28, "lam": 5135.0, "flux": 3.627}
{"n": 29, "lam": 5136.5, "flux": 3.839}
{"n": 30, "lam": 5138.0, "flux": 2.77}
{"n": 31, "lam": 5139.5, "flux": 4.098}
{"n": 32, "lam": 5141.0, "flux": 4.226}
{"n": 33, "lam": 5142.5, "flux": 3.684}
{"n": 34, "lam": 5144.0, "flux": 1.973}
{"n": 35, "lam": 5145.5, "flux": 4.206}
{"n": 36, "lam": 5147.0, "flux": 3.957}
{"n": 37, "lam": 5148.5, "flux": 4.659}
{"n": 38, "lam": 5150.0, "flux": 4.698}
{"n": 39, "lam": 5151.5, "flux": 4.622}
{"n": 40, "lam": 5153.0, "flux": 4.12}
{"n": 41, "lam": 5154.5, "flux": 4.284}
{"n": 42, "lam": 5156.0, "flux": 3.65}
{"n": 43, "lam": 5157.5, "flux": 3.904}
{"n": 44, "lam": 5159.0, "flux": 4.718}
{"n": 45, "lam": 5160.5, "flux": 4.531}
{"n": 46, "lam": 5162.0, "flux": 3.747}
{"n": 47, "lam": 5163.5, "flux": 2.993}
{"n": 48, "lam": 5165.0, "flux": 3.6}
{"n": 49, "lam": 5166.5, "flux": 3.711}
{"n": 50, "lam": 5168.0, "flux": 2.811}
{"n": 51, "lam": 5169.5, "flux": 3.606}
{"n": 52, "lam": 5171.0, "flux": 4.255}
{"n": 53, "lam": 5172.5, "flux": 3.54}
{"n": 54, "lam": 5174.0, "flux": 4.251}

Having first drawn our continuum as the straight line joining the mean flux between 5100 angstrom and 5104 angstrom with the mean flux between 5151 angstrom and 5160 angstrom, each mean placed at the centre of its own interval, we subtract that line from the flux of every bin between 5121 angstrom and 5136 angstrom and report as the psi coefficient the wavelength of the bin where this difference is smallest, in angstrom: 5126.0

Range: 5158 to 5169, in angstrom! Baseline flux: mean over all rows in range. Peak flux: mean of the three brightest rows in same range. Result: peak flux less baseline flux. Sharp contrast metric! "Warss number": 0.60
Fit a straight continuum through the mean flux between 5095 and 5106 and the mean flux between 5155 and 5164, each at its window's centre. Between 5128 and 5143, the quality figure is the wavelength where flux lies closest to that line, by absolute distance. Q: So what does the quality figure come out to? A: 5136.5 angstrom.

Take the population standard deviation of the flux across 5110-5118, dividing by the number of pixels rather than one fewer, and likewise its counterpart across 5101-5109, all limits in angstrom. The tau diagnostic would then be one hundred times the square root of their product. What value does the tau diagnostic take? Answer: 37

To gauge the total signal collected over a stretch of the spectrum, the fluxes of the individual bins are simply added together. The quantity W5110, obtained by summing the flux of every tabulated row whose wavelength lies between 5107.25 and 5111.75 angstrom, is 11.5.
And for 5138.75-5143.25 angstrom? 12.0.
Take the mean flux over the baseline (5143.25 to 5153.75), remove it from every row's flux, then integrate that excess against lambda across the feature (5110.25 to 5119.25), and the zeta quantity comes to 4.9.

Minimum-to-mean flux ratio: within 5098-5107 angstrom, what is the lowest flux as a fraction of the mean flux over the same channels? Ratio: 0.86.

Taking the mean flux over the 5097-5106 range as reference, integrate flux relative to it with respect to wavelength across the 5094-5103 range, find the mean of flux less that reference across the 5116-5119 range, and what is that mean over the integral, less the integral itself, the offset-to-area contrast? -9.2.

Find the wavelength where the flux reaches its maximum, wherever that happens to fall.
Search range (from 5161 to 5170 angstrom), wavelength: 5162.0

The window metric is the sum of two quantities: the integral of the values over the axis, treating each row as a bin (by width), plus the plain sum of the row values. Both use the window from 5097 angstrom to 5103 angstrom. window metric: 41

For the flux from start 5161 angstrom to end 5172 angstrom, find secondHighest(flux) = 3.747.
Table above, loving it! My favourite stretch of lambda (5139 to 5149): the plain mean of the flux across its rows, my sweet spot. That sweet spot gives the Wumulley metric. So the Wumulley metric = 3.8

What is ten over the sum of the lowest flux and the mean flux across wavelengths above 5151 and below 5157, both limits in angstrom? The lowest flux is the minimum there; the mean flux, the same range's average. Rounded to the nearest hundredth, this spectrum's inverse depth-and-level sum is 1.28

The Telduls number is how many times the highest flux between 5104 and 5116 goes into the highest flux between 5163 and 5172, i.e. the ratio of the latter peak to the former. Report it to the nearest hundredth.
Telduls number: 0.82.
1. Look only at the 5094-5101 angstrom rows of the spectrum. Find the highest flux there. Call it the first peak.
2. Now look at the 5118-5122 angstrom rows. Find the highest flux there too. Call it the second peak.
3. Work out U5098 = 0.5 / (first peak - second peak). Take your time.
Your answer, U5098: -0.9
